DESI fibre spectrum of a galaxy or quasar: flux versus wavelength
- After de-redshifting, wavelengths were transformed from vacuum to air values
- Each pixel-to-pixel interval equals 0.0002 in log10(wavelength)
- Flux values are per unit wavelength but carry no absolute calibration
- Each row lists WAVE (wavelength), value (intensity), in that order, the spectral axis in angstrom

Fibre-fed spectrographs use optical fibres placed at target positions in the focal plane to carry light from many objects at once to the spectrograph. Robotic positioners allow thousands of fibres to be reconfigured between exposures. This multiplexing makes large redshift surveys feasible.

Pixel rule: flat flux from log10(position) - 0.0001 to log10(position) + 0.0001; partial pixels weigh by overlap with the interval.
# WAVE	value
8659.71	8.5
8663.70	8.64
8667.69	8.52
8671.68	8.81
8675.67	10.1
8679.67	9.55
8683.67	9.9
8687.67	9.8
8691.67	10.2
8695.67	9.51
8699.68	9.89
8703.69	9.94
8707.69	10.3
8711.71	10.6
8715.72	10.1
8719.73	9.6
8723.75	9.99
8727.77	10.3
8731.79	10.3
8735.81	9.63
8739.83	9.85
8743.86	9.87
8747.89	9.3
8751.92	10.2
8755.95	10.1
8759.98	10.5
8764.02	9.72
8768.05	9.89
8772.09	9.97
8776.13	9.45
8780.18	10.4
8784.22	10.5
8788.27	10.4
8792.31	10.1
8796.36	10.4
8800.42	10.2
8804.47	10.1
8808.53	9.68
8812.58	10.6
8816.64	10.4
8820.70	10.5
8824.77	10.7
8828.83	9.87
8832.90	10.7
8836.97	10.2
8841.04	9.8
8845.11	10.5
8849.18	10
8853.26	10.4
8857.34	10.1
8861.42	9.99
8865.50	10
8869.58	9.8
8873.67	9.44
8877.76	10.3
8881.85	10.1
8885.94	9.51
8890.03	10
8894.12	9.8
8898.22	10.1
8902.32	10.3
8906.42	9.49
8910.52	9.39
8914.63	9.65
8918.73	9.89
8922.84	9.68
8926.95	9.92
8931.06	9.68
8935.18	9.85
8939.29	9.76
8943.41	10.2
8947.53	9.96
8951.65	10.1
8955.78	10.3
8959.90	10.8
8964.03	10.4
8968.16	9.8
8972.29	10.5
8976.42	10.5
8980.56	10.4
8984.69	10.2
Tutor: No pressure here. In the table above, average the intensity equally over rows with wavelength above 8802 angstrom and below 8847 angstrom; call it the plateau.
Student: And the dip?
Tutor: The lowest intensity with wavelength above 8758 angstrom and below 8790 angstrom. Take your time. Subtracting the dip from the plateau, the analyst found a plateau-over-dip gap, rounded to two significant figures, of 0.83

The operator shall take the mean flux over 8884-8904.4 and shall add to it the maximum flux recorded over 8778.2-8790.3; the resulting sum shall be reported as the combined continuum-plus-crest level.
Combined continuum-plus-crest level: 20.4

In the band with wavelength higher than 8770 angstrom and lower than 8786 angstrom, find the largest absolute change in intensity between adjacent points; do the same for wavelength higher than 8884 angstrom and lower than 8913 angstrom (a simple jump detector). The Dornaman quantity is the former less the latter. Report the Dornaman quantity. 0.14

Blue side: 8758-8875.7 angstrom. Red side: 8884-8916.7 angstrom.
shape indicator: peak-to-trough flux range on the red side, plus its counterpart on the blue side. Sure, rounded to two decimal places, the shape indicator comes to 2.17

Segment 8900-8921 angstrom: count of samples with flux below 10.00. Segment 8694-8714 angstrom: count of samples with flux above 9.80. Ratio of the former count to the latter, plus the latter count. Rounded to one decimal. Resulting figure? 5.0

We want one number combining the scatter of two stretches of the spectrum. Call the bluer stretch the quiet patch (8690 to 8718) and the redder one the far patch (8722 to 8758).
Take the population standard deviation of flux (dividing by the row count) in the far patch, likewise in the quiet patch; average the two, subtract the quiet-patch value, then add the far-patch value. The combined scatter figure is 0.31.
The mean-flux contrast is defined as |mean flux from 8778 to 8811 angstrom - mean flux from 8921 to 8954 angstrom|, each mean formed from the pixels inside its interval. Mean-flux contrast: 0.33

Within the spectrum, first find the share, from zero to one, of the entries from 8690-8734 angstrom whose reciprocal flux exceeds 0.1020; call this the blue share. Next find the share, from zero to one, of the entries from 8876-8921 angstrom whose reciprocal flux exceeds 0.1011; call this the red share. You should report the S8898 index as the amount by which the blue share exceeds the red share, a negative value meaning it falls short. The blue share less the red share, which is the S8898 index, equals -0.4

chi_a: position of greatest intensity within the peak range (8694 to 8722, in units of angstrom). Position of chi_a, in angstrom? 8711.71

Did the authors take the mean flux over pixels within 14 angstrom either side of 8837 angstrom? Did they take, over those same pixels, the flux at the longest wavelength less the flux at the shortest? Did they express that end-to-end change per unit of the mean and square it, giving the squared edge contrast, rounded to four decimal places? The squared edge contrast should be 0.0047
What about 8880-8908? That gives 0.0038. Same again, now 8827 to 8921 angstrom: 0.0000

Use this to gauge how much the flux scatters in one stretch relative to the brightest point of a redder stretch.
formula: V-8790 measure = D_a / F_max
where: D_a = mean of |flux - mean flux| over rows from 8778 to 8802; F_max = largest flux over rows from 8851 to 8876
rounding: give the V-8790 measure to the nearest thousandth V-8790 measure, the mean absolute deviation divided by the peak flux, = 0.012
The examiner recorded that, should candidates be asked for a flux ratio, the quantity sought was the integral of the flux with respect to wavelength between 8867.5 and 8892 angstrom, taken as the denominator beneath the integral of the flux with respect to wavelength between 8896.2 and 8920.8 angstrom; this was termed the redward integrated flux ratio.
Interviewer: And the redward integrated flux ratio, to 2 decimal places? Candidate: 1.00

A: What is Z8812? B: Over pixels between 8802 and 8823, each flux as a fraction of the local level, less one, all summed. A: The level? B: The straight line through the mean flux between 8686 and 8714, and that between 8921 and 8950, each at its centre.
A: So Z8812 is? 0.15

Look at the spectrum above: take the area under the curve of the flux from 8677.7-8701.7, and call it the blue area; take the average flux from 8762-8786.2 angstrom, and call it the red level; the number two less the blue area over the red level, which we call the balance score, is -21.6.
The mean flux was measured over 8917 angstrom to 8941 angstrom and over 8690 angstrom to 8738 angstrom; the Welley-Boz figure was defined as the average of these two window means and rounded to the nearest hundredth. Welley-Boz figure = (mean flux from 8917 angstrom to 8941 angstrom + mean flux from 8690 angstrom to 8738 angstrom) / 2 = 9.91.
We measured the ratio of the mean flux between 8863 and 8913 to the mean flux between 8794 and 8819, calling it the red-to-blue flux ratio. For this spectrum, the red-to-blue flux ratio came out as 0.96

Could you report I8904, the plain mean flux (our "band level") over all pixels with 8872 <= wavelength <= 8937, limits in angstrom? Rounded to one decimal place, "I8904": 9.8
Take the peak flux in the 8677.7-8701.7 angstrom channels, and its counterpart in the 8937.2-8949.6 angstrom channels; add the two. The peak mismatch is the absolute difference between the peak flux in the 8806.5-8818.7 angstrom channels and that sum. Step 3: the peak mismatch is 9.8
